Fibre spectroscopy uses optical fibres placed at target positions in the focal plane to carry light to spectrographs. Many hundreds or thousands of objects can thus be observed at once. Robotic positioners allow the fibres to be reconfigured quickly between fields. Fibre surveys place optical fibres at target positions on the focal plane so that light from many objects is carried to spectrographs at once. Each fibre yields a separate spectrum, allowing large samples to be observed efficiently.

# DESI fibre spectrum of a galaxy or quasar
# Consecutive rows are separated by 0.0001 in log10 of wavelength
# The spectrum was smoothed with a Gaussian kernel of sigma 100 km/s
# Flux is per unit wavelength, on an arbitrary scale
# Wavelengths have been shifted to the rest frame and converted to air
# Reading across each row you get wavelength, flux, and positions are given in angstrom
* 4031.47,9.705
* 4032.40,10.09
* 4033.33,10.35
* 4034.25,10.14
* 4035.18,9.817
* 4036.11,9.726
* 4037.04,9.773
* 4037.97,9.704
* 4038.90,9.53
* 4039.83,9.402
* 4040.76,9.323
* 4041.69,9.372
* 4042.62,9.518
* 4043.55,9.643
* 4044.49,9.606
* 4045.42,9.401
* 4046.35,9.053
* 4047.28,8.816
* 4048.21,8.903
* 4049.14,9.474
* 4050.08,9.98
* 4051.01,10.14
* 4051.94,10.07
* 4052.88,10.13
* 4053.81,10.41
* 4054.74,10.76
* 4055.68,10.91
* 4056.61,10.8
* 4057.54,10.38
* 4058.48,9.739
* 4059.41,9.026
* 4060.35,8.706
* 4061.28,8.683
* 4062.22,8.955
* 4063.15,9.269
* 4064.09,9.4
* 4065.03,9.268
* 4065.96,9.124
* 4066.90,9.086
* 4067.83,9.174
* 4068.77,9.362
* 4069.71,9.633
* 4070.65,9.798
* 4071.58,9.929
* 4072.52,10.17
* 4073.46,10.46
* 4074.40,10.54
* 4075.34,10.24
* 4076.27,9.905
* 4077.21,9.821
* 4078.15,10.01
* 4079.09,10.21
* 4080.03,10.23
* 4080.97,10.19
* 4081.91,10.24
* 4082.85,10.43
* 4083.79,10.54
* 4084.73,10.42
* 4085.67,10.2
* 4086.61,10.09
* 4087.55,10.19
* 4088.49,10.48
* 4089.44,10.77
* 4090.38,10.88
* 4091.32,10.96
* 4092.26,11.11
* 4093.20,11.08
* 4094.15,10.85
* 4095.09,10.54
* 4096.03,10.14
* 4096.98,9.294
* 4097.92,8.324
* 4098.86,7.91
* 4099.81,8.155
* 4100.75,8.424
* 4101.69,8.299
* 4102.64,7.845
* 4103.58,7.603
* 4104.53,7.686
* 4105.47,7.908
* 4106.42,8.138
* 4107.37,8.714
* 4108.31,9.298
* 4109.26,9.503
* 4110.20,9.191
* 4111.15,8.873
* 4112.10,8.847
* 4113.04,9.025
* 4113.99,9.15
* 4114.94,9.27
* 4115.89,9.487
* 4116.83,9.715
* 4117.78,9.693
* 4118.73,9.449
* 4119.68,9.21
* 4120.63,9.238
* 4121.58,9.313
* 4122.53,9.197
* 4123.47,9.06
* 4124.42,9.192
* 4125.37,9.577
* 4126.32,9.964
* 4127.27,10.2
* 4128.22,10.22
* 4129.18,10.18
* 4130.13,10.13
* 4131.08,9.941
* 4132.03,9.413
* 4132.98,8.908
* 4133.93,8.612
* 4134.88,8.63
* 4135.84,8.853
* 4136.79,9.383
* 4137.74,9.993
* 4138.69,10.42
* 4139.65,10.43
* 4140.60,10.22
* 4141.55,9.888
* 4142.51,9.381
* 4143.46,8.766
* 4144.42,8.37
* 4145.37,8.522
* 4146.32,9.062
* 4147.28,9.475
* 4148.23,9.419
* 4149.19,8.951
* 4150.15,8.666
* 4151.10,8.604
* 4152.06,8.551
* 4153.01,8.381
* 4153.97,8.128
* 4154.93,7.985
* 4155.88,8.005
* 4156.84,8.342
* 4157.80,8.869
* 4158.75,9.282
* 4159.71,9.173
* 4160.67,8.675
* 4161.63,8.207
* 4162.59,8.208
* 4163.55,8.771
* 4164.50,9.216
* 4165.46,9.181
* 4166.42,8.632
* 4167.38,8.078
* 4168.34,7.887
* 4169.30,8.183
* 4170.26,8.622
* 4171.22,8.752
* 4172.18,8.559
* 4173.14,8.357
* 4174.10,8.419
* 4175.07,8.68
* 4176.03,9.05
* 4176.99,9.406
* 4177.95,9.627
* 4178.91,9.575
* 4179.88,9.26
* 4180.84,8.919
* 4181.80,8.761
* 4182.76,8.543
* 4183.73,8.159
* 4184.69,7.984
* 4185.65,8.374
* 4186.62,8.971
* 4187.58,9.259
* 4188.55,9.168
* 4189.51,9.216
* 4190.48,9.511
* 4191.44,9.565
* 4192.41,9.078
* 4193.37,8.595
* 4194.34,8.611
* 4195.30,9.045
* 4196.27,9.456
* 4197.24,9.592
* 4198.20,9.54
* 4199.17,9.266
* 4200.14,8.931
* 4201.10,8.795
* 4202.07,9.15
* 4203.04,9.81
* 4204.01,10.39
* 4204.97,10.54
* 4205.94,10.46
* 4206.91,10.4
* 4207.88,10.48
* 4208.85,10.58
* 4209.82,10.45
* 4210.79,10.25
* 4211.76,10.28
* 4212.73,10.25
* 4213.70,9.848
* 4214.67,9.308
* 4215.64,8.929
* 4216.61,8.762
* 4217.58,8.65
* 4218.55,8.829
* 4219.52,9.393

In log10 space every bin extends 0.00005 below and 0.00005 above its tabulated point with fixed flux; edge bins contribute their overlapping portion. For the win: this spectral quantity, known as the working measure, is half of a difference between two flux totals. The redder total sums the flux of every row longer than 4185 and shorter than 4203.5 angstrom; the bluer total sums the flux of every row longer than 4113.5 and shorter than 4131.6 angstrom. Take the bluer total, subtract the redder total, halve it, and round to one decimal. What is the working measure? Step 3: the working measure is 4.1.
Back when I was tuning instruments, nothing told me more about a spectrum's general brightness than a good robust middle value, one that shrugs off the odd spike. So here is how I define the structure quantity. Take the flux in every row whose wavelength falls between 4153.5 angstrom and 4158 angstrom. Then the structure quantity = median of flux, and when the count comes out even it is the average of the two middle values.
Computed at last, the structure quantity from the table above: 8.1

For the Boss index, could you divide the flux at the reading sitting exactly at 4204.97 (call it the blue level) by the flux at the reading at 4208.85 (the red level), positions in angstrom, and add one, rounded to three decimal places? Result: 1.996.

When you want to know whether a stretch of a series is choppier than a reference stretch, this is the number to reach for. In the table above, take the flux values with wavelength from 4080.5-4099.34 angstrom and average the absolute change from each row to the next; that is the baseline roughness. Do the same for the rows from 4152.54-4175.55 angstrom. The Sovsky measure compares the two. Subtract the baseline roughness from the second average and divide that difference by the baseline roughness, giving 0.1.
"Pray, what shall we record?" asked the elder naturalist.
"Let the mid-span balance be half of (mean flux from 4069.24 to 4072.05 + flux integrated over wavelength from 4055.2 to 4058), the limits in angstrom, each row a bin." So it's 19.9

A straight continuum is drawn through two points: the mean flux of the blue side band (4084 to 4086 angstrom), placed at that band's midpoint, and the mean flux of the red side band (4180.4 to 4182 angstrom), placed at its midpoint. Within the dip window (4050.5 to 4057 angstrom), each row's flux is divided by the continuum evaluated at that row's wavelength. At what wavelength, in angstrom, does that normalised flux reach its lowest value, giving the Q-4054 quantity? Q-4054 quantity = 4051.94 angstrom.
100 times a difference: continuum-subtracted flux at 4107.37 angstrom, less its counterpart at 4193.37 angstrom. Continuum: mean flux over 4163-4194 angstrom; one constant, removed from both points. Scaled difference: 12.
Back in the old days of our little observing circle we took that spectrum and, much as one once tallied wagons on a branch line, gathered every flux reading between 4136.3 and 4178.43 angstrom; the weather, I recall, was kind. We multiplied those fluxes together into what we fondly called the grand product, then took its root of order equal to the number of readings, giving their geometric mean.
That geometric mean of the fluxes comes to 8.86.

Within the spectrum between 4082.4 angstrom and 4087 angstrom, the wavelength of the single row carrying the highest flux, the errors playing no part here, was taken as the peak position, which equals 4083.79 angstrom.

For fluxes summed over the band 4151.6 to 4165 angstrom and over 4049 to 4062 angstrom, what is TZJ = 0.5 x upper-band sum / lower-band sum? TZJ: 0.43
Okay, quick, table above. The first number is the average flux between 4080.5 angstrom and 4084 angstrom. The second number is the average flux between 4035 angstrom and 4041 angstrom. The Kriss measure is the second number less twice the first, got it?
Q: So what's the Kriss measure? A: -11.1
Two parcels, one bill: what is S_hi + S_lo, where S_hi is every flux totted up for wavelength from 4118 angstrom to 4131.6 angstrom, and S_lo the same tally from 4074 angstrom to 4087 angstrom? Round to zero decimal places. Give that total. 278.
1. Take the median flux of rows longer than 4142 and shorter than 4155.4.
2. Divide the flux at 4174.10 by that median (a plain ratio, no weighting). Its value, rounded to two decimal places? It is 0.97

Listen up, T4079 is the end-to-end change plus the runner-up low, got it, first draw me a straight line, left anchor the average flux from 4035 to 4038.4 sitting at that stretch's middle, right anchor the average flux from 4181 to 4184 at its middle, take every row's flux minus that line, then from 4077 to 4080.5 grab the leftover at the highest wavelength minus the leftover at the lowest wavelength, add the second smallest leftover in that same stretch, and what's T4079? 1.0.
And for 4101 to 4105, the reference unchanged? -2.1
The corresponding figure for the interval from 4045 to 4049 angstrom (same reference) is -1.2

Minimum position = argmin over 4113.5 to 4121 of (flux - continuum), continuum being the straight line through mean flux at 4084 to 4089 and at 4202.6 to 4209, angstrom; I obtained 4113.99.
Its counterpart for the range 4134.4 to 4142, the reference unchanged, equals 4134.88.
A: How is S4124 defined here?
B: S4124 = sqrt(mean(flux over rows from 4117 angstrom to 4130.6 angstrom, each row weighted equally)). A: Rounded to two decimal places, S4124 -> 3.10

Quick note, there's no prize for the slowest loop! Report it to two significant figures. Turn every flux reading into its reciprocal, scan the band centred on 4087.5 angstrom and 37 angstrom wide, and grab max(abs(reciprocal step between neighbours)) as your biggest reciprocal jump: 0.013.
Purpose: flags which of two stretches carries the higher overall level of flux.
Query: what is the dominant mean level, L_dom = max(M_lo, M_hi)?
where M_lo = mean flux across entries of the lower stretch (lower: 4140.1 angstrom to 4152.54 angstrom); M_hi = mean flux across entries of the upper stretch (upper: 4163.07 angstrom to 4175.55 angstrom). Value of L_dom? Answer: 9.1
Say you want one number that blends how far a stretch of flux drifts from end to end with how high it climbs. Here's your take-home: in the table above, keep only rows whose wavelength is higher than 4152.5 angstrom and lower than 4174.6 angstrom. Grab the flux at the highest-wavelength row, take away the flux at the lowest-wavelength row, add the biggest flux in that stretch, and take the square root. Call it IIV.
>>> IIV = 3.1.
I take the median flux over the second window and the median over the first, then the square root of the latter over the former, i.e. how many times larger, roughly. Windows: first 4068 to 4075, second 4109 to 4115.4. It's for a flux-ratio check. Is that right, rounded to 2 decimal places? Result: 1.04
